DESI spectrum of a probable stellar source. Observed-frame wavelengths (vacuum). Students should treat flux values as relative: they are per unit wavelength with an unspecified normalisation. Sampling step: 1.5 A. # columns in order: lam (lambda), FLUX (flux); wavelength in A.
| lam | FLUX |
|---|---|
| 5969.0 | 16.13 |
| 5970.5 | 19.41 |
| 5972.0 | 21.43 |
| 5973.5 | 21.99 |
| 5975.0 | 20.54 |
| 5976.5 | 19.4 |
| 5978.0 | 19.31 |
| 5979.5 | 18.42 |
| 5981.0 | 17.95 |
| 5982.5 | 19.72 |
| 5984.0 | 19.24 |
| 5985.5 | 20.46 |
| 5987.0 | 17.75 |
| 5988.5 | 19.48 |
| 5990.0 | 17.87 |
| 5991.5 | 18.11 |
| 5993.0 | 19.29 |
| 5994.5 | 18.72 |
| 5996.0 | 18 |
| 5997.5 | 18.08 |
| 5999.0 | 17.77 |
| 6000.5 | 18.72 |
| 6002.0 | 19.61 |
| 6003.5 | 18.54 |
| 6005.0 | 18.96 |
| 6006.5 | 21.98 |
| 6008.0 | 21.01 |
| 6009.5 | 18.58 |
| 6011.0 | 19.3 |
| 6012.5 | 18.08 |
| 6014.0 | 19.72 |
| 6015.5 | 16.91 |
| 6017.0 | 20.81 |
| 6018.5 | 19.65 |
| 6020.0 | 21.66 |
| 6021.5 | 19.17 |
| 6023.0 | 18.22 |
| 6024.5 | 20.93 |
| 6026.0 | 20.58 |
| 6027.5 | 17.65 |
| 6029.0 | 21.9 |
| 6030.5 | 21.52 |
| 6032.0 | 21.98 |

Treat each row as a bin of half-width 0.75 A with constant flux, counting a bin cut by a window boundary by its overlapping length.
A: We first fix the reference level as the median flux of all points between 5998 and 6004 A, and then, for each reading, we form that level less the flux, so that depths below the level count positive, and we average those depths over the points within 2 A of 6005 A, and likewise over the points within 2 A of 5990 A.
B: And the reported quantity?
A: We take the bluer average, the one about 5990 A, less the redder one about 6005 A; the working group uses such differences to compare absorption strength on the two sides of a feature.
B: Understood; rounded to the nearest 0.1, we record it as 1.3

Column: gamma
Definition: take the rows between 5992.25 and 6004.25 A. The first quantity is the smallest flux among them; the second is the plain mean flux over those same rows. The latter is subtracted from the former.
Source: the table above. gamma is -0.8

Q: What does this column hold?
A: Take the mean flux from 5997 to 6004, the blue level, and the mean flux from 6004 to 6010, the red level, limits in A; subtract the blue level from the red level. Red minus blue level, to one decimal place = 1.6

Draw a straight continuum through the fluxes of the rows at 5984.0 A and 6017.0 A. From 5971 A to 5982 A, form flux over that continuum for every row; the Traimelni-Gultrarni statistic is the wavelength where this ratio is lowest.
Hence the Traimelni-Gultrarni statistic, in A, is 5981.0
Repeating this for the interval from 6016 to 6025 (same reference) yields 6023.0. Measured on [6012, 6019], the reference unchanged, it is 6015.5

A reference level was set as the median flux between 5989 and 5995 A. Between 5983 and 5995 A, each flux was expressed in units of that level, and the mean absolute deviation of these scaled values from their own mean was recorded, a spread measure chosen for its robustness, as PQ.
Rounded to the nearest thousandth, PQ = 0.041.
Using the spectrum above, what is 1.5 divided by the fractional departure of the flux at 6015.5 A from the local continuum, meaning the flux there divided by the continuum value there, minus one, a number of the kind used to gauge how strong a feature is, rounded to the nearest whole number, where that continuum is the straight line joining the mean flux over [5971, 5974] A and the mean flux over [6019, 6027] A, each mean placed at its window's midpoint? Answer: -9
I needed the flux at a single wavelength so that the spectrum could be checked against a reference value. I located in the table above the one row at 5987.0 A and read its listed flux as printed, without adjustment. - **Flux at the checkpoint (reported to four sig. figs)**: 17.75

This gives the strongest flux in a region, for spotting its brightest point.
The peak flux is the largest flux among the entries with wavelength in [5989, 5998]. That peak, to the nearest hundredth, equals 19.29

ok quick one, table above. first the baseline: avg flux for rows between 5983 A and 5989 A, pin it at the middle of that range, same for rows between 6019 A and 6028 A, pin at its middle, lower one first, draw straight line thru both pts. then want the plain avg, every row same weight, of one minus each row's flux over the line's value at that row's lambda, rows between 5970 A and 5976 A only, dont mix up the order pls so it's -0.09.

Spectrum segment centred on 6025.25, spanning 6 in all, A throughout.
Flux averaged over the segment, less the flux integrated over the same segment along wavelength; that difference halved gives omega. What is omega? -48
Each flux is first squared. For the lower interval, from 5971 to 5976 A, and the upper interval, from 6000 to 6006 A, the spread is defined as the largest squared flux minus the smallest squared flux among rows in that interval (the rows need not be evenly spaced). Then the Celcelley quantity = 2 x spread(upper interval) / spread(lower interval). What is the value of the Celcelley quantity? 1.3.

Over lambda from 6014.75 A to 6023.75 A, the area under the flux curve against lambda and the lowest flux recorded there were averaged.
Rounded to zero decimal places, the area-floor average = 96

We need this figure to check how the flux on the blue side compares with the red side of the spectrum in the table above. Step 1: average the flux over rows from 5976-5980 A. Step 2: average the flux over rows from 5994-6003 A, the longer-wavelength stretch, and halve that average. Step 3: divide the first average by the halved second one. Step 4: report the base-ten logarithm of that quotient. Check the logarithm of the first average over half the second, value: 0.314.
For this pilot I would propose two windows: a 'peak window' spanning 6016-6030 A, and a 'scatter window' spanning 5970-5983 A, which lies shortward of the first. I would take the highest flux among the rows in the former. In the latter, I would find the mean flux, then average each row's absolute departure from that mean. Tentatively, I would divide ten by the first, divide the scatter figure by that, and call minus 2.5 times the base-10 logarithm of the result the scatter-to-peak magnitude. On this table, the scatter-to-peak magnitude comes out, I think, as -0.868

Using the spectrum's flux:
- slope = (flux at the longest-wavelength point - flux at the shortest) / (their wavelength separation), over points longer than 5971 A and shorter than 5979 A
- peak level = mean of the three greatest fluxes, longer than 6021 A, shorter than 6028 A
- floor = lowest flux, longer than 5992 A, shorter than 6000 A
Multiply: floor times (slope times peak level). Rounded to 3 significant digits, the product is -127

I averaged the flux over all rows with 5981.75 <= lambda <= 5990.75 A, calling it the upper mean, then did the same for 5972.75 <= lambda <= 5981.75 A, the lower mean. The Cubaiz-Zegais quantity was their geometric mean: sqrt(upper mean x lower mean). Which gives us 19.34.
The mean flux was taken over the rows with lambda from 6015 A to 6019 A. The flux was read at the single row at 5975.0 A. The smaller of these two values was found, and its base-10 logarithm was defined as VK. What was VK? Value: 1.28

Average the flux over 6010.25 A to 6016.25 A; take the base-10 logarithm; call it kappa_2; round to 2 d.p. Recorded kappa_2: 1.27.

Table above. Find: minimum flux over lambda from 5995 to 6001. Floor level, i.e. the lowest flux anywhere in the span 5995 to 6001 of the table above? 17.77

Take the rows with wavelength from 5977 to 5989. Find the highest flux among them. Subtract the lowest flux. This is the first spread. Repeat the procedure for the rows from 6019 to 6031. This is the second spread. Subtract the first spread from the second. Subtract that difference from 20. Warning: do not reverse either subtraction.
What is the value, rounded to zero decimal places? 18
